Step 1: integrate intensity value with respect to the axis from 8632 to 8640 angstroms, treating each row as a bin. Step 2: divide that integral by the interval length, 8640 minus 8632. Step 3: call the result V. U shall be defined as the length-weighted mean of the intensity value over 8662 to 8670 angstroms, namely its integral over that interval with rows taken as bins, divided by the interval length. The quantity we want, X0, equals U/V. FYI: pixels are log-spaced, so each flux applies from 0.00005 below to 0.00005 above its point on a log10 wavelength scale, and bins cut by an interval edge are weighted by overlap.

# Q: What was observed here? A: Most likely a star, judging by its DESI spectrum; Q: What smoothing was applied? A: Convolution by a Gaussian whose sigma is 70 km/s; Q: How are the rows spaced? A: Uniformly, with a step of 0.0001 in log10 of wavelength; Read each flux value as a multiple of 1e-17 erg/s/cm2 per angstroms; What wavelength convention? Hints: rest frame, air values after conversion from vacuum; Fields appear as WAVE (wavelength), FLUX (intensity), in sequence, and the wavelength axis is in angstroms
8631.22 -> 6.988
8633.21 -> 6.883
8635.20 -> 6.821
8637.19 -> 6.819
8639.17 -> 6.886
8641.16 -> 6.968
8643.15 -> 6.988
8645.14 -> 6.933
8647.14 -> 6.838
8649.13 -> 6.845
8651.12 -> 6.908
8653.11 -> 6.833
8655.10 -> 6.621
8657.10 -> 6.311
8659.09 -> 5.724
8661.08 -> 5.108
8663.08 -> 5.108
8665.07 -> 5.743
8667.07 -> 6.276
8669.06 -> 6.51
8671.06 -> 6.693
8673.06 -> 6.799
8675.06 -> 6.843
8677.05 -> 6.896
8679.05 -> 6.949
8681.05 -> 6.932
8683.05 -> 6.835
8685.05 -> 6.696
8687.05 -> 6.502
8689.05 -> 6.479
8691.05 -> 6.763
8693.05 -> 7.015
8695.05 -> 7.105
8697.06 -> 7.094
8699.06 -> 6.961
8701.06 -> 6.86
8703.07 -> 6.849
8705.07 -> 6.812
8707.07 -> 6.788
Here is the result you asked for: 0.86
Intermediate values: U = 5.90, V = 6.9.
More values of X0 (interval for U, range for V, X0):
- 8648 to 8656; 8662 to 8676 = 1.09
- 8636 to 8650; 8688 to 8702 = 1.00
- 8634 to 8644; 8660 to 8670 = 1.20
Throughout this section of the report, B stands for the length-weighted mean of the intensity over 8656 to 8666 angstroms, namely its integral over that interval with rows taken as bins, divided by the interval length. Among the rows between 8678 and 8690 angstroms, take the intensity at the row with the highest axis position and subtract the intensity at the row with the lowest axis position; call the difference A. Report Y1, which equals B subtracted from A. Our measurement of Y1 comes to -6.1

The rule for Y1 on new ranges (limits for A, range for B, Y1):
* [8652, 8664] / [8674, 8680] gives -8.6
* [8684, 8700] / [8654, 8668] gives -5.6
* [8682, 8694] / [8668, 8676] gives -6.5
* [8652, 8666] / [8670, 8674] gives -7.8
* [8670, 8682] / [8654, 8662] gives -5.7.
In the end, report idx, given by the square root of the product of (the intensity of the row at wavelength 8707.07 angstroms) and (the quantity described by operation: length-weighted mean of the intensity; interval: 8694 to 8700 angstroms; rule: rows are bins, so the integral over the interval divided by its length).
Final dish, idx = 6.92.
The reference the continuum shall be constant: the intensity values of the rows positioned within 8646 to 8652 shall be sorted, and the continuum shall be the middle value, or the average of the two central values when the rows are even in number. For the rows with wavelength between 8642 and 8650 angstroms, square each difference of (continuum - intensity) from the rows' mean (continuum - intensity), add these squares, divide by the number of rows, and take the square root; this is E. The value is 0.063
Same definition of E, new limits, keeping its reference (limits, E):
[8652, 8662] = 0.629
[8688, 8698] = 0.240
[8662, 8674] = 0.592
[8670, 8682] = 0.087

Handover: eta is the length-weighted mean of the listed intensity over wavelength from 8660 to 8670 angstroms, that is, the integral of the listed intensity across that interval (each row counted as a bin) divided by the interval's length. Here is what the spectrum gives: 5.75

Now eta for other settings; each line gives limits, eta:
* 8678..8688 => 6.78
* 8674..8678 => 6.88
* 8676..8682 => 6.93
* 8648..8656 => 6.81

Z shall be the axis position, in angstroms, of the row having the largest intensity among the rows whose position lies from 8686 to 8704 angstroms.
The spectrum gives 8695.05 angstroms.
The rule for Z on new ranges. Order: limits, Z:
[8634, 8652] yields 8643.15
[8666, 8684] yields 8679.05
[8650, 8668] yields 8651.12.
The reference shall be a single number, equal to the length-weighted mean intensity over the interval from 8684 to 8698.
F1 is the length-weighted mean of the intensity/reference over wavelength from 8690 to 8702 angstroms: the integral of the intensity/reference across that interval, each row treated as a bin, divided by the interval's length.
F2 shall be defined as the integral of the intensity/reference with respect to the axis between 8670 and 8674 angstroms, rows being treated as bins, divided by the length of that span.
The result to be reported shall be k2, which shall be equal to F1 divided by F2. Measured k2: 1.04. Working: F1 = 1.024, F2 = 0.989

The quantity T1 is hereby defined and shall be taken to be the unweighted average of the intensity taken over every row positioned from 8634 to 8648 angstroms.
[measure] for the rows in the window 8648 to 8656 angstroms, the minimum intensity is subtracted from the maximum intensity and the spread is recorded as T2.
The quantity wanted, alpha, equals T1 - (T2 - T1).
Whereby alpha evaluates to 13.5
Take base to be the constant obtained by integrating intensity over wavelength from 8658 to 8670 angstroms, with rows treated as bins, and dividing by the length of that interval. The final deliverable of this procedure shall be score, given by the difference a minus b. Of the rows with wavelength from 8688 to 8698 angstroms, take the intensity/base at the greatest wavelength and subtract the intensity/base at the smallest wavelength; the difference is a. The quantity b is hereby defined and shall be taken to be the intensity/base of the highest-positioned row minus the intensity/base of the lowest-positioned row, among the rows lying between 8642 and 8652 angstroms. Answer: 0.12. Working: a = 0.11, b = -0.014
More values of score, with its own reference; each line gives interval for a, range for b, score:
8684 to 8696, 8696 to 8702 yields 0.11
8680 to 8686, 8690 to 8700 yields -0.08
